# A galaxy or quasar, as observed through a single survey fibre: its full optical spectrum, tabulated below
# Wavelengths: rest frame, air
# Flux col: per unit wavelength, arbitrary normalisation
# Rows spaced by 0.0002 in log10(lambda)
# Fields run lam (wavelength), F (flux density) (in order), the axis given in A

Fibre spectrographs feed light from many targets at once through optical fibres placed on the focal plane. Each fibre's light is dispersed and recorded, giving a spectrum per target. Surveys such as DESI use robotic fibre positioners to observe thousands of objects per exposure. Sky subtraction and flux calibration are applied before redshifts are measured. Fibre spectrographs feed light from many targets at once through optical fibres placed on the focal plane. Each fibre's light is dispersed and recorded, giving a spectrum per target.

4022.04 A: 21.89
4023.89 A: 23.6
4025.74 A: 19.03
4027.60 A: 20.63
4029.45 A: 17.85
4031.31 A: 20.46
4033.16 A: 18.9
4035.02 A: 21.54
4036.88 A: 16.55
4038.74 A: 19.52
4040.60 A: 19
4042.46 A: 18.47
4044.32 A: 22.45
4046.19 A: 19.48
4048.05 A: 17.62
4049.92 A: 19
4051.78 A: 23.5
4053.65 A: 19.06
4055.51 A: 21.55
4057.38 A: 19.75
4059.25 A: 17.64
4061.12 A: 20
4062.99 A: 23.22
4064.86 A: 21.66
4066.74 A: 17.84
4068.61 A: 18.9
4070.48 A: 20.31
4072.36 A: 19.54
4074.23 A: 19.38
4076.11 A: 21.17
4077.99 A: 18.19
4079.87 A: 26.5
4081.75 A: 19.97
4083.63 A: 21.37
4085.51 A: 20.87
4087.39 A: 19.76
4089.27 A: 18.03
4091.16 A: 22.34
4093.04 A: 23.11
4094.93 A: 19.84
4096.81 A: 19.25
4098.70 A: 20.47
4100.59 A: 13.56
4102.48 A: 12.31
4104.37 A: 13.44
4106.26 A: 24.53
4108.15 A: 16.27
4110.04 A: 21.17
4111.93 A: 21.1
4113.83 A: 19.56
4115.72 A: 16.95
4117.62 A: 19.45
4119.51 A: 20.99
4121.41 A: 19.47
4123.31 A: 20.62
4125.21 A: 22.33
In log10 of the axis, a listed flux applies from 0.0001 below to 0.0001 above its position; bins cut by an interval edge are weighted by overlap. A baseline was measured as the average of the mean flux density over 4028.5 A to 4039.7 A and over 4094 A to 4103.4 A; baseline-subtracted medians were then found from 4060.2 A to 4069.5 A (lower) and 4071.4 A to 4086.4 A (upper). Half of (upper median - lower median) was 0.2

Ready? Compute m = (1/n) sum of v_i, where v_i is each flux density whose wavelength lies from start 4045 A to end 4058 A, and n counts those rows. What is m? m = 20.0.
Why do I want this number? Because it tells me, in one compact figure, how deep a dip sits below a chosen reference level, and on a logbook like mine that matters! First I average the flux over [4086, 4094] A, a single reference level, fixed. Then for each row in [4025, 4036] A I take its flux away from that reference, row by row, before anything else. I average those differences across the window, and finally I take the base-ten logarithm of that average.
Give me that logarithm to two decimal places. 0.03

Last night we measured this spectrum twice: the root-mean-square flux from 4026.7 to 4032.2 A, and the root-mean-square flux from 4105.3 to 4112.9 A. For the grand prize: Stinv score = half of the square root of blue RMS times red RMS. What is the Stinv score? 10.16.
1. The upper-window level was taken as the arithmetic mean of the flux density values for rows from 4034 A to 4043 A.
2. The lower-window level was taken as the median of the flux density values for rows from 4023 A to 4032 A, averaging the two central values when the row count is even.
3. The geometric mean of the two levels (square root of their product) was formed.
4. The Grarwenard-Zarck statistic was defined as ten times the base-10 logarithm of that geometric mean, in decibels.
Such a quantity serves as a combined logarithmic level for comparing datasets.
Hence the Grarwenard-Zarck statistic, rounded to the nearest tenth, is 13.0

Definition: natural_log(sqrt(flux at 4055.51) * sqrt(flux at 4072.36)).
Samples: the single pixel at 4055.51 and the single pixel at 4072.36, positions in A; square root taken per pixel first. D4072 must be 3.02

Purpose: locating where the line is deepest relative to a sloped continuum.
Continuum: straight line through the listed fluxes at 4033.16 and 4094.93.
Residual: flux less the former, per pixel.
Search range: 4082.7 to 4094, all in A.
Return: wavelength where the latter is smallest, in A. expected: 4089.27 A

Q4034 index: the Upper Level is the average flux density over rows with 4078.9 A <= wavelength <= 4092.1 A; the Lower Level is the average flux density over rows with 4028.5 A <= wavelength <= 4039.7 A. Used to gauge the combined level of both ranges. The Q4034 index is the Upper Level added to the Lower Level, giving 40.4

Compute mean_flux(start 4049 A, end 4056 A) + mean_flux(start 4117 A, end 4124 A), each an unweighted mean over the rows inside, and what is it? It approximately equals 40.9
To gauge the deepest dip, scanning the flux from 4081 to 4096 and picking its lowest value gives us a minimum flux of 18.03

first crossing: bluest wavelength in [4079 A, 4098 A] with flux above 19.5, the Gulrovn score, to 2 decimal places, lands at 4079.87 A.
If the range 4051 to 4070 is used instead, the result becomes 4051.78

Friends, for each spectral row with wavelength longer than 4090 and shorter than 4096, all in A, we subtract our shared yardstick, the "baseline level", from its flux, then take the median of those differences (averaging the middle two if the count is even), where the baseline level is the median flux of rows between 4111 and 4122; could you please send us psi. 2.8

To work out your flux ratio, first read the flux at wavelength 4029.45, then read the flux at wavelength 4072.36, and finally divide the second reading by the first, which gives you 1.09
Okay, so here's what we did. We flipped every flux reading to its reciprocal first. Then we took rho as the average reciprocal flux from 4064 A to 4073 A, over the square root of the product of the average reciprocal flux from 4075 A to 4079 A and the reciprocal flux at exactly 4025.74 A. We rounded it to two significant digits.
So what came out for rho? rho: 0.99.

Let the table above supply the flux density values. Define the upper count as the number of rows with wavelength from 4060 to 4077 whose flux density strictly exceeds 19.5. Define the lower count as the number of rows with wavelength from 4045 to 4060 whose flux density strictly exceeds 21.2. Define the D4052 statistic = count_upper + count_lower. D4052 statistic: 8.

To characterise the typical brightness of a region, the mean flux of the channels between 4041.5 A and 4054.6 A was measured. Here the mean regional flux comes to 19.9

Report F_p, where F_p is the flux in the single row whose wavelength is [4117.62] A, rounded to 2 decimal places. 19.45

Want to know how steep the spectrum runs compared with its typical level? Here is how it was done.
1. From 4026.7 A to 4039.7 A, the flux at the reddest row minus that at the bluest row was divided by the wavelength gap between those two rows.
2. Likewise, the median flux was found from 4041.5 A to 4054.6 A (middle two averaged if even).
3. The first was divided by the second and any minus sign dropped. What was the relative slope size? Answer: 0.005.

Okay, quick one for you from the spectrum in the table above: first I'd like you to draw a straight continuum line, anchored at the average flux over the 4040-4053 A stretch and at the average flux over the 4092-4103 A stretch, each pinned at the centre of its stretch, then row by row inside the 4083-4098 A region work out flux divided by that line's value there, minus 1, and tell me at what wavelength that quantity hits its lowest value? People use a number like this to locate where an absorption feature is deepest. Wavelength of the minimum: 4089.27 A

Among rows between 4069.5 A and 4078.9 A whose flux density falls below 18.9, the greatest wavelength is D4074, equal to 4077.99 A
